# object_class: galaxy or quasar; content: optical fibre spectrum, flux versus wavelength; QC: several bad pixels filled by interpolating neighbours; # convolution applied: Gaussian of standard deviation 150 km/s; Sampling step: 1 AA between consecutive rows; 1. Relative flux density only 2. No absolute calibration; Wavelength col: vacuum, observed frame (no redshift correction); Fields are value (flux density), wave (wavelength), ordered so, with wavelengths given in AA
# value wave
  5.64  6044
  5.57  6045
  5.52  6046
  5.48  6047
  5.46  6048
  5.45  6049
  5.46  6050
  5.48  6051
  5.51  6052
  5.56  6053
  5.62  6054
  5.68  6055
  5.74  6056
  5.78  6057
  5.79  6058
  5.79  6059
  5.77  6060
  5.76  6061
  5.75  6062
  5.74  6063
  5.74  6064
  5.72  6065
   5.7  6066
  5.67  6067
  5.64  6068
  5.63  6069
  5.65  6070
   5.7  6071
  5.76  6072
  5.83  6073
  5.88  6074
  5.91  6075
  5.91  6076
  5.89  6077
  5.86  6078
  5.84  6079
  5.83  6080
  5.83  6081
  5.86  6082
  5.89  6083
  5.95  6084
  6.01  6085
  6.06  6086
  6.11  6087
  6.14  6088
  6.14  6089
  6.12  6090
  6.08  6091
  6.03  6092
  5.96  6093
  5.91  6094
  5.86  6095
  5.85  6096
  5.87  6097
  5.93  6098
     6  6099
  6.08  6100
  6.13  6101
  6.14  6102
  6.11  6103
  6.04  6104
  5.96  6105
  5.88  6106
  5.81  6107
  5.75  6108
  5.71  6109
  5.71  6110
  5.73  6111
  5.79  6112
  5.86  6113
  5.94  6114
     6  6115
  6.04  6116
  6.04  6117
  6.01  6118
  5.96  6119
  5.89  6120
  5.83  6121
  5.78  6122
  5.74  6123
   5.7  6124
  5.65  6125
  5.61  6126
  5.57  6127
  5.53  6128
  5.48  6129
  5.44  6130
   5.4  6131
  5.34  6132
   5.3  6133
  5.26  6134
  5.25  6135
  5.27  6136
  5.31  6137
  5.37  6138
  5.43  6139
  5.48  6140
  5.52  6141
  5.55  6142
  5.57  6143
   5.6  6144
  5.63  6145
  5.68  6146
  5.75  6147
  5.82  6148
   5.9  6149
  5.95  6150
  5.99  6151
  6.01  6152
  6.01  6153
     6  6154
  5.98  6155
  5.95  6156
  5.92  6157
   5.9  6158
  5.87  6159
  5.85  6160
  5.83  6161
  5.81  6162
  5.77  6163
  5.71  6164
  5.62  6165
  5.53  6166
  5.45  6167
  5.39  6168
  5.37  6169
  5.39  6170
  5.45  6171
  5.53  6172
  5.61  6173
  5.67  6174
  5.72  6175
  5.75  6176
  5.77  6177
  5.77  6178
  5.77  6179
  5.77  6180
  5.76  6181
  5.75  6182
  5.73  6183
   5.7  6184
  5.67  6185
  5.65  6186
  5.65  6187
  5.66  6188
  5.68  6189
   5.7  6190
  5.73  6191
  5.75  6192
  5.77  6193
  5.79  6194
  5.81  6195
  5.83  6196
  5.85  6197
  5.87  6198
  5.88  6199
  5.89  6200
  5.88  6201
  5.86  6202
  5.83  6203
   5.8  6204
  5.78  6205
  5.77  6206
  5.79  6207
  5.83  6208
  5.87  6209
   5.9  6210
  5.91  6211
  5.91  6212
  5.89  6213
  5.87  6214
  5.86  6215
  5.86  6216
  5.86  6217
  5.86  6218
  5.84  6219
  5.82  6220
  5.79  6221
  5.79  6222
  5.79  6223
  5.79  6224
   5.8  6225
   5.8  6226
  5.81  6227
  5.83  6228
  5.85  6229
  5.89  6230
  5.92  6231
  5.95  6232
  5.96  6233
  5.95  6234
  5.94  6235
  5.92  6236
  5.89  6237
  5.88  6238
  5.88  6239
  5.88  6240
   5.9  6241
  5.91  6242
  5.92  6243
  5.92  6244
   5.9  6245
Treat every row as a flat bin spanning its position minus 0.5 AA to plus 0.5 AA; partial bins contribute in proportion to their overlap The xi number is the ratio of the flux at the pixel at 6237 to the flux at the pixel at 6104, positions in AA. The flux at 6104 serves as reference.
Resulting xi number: 0.98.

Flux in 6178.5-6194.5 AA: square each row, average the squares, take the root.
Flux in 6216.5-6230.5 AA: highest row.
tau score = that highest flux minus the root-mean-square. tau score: 0.17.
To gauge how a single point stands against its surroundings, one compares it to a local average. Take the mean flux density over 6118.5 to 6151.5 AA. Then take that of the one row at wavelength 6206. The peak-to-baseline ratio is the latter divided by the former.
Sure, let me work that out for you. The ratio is 1.032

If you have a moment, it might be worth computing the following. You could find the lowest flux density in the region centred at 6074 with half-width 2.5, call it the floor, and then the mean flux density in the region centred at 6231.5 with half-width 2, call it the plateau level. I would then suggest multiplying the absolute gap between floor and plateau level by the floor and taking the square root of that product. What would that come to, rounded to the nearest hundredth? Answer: 0.99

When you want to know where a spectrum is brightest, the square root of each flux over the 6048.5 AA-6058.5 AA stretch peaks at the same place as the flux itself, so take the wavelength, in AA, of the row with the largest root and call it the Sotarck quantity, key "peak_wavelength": 6058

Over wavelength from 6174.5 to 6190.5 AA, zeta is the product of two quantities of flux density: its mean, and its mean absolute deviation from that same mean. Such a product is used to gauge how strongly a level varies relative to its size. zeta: 0.2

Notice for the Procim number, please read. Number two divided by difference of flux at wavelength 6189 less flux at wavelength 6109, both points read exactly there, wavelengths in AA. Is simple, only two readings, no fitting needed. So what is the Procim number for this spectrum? -67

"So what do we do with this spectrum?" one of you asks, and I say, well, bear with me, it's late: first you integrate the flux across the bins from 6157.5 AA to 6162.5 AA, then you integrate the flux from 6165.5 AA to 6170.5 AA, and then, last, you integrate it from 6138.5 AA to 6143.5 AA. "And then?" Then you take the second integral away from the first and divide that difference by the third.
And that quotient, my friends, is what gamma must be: 0.077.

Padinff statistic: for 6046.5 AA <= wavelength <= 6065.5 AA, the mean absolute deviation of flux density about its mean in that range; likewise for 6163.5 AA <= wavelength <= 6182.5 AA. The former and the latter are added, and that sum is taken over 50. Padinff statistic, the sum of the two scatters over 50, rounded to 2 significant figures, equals 0.0050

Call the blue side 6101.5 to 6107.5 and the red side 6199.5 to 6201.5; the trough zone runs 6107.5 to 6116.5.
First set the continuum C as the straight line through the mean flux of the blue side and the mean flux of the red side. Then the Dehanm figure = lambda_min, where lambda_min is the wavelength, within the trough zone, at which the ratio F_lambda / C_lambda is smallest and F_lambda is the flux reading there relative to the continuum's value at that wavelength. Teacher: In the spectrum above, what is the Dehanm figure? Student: 6109 AA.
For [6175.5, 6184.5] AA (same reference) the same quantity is 6184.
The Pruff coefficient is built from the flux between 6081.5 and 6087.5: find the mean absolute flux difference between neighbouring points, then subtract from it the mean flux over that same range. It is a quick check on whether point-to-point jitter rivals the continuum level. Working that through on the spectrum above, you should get -5.93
